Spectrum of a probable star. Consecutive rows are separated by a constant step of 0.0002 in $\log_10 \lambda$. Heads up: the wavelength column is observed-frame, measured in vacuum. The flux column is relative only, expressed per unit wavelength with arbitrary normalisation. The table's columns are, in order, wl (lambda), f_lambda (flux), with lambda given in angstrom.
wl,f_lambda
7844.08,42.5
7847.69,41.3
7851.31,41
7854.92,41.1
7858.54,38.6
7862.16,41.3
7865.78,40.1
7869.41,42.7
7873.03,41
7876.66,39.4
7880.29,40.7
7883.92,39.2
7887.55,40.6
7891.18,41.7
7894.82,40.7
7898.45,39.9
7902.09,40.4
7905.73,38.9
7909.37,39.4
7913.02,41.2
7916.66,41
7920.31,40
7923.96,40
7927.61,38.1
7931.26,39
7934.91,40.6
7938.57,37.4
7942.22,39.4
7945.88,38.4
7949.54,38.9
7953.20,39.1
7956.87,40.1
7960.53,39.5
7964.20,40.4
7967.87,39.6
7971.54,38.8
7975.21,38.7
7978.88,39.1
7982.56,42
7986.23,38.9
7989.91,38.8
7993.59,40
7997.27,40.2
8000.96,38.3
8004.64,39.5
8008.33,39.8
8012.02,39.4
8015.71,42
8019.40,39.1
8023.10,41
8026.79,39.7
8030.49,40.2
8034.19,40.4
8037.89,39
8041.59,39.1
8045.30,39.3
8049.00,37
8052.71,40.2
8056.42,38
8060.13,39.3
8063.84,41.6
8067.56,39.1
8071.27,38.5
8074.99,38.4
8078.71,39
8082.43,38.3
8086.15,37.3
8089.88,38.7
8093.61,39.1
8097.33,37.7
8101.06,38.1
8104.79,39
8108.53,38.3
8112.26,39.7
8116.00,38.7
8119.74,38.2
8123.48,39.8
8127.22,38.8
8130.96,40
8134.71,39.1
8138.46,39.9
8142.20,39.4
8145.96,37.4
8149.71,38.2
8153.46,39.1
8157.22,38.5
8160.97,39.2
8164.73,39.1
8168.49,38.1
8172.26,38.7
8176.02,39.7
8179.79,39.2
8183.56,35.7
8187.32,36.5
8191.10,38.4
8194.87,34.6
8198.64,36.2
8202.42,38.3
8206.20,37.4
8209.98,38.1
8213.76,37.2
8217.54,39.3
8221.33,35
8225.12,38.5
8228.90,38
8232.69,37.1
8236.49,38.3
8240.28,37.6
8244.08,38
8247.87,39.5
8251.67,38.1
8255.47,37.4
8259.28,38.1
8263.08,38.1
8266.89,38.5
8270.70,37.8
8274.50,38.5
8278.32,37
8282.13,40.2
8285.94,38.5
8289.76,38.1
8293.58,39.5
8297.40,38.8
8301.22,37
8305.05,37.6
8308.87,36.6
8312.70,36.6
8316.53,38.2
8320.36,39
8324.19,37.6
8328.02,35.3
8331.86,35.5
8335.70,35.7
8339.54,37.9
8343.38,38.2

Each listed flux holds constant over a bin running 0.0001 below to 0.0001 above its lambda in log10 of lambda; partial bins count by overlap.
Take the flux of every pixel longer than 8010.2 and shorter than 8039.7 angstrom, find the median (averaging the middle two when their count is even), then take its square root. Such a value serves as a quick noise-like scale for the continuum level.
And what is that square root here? 6.32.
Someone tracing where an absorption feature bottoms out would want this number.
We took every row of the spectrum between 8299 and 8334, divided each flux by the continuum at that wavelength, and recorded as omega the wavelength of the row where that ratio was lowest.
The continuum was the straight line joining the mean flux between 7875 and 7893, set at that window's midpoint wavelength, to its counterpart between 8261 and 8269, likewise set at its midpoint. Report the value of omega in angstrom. 8328.02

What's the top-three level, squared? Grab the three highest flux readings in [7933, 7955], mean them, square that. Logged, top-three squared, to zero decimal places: 1576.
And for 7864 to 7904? 1747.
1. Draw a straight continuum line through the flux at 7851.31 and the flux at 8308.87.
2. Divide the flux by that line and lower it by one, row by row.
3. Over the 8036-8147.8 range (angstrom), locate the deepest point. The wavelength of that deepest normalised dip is 8049.00 angstrom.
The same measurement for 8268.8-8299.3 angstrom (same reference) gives 8278.32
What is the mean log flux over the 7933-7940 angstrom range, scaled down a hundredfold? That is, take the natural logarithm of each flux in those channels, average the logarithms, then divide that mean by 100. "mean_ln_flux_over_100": 0.0366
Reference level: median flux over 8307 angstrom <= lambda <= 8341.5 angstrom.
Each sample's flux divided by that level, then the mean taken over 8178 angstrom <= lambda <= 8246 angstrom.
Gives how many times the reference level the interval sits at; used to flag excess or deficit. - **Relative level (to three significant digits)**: 1.02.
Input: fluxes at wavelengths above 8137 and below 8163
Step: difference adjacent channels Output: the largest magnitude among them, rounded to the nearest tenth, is 2.0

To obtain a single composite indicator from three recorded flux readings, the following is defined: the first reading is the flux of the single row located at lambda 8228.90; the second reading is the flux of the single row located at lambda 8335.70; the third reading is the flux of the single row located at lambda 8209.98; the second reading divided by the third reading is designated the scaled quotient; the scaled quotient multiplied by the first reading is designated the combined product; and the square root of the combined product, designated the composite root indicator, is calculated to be 5.97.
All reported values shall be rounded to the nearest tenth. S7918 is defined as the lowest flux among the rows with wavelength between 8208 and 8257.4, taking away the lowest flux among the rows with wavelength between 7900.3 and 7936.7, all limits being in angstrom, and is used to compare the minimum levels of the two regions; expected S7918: -3.1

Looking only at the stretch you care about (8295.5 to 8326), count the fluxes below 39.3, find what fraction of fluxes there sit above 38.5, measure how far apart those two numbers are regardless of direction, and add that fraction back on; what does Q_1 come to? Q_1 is 8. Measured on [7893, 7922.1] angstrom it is 1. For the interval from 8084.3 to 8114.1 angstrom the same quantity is 7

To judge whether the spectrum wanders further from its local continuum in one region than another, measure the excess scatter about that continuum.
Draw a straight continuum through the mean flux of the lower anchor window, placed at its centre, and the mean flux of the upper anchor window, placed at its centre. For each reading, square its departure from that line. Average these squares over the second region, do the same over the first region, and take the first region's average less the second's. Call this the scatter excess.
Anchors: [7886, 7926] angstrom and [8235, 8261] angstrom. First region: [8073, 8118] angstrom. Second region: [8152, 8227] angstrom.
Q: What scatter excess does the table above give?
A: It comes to -1.7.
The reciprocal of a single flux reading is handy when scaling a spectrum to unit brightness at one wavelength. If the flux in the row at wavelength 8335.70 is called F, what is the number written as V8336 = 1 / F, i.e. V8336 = 0.0280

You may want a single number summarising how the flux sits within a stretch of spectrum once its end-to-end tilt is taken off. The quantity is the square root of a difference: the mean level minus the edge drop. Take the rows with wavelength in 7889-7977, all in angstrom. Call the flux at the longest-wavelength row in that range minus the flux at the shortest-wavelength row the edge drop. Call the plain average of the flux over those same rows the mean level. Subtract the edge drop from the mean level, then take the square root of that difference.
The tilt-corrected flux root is 6.53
